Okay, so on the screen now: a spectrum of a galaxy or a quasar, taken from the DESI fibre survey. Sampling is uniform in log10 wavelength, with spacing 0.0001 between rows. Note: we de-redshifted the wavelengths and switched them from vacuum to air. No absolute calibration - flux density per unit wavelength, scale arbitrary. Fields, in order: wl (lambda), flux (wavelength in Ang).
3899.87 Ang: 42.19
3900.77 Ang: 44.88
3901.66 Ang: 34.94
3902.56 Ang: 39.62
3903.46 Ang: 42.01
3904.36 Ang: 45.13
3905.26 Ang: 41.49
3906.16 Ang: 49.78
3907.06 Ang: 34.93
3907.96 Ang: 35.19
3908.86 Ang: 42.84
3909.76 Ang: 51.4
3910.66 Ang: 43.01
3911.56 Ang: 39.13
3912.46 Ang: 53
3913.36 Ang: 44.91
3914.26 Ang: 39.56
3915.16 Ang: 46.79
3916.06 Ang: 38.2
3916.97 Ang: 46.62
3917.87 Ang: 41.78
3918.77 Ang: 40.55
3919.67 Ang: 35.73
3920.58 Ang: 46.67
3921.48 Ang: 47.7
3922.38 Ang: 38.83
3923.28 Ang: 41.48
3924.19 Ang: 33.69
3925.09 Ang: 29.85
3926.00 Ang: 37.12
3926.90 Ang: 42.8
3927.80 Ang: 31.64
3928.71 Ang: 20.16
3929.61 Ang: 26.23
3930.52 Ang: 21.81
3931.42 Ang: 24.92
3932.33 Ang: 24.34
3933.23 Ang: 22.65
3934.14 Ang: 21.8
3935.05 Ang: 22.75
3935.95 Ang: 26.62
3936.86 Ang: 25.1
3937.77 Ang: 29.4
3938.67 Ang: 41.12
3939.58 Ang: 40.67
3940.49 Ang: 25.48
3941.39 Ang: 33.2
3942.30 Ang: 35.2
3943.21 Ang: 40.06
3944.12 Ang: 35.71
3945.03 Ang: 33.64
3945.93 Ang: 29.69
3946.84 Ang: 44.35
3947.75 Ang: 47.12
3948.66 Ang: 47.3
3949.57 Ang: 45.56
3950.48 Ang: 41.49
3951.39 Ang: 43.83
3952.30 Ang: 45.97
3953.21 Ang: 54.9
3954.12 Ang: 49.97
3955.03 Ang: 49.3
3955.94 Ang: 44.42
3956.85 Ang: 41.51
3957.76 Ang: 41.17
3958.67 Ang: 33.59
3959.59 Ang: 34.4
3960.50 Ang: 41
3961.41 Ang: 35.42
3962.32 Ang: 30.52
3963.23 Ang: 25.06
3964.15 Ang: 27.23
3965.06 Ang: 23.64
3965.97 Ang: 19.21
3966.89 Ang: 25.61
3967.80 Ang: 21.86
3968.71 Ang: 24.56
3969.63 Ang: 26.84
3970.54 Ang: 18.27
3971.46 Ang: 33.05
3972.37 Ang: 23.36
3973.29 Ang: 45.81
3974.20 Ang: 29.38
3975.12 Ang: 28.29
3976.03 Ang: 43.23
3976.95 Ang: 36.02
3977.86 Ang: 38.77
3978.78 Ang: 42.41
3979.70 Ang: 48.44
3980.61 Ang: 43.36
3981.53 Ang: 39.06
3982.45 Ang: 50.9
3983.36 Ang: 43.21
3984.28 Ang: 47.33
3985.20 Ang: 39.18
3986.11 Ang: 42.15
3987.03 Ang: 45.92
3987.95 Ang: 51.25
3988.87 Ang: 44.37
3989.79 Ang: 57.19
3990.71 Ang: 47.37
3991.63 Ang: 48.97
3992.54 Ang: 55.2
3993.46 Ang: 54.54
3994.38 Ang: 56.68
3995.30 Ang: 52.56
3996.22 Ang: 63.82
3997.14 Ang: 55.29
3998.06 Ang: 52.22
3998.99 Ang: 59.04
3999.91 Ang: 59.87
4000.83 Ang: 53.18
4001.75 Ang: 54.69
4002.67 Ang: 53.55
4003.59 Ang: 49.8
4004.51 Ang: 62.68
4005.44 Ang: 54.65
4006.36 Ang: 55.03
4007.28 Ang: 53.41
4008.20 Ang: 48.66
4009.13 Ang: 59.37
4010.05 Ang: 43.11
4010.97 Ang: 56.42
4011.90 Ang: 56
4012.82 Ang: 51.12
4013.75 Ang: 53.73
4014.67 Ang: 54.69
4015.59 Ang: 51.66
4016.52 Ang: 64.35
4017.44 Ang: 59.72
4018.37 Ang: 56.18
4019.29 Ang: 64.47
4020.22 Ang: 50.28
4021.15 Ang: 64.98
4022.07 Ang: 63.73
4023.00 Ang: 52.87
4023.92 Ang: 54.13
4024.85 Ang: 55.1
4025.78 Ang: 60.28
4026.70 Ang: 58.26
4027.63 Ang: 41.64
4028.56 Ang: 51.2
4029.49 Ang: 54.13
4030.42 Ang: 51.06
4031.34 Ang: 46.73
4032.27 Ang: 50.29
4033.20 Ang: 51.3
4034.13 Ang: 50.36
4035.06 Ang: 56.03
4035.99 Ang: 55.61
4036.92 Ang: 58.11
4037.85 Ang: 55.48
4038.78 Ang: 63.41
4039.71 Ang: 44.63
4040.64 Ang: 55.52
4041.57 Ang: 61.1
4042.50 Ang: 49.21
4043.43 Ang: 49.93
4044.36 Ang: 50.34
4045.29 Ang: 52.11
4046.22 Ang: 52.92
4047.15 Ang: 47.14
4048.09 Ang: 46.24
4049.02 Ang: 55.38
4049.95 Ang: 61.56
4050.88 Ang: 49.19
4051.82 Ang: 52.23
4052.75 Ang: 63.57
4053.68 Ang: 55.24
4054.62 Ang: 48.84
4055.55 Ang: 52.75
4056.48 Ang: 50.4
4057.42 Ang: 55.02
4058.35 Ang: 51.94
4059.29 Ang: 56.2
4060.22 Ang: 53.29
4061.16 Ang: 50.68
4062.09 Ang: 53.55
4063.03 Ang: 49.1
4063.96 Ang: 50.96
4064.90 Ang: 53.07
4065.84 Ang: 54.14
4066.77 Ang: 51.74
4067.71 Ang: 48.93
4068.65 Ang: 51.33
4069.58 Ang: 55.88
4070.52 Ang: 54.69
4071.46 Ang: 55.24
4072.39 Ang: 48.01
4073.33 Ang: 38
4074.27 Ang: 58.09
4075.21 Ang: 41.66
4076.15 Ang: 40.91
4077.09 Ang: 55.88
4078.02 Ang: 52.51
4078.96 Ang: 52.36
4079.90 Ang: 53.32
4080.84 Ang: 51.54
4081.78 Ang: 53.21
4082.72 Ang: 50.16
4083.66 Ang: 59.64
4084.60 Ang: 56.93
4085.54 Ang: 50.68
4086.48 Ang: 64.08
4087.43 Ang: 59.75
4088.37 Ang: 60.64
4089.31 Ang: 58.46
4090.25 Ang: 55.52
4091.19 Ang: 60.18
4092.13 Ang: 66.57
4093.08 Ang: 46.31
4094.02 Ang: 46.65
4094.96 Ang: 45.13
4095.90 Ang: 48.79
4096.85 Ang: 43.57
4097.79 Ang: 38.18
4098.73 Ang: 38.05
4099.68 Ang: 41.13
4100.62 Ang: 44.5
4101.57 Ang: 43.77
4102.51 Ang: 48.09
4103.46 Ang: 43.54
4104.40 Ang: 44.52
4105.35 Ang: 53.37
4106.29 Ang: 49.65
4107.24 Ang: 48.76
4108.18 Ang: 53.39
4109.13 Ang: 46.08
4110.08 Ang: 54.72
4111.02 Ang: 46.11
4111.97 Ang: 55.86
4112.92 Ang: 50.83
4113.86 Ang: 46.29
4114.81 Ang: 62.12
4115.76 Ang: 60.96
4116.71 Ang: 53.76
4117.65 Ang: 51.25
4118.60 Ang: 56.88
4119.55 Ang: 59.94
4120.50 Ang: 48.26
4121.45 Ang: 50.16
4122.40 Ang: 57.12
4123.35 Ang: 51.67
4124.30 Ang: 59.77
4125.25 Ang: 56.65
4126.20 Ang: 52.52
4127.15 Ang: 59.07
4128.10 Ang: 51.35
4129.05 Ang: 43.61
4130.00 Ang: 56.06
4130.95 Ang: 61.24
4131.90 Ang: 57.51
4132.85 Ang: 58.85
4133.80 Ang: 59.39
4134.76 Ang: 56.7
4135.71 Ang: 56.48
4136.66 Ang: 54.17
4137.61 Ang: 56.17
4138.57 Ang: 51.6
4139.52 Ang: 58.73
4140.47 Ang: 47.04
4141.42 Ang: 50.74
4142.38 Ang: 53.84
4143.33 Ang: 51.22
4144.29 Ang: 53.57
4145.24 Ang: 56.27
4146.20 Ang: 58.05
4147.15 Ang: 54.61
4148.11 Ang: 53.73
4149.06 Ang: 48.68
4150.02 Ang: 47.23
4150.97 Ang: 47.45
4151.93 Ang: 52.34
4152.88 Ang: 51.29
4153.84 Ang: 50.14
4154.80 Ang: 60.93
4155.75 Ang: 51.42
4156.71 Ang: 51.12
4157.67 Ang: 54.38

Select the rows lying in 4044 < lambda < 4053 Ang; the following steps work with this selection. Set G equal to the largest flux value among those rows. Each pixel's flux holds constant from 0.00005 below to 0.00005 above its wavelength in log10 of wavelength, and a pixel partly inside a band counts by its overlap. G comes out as 63.57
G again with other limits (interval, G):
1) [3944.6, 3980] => 54.9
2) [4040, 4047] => 61.1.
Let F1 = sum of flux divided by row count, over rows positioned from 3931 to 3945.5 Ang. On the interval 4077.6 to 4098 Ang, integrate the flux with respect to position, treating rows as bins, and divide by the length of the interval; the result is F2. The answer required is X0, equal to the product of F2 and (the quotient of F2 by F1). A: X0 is 95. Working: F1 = 30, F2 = 53.6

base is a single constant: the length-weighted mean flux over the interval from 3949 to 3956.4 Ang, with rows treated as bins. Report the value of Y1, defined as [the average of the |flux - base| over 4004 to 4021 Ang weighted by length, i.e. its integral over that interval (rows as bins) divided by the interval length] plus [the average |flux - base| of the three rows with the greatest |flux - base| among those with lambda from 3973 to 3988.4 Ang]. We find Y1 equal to 24.7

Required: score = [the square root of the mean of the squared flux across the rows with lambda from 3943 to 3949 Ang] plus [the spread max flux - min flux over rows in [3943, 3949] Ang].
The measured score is 58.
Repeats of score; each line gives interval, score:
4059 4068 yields 59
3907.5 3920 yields 61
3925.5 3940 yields 52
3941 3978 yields 74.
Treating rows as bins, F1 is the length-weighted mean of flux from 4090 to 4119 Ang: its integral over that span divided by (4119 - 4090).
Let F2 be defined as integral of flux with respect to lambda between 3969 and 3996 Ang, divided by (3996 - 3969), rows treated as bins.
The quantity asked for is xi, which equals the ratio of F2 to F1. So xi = 0.86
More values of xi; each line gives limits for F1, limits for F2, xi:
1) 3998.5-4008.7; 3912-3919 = 0.80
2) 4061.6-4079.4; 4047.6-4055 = 1.06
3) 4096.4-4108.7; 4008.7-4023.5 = 1.24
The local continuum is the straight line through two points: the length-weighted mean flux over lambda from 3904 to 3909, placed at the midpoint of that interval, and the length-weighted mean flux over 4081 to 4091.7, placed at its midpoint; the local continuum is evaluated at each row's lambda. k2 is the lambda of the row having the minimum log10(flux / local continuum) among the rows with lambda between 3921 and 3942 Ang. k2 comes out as 3928.71 Ang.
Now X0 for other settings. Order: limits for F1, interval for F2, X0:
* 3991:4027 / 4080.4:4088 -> 56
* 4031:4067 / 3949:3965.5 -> 29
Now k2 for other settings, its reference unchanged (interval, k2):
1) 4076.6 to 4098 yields 4097.79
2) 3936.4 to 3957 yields 3936.86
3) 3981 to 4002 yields 3985.20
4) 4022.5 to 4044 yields 4027.63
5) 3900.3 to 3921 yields 3919.67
